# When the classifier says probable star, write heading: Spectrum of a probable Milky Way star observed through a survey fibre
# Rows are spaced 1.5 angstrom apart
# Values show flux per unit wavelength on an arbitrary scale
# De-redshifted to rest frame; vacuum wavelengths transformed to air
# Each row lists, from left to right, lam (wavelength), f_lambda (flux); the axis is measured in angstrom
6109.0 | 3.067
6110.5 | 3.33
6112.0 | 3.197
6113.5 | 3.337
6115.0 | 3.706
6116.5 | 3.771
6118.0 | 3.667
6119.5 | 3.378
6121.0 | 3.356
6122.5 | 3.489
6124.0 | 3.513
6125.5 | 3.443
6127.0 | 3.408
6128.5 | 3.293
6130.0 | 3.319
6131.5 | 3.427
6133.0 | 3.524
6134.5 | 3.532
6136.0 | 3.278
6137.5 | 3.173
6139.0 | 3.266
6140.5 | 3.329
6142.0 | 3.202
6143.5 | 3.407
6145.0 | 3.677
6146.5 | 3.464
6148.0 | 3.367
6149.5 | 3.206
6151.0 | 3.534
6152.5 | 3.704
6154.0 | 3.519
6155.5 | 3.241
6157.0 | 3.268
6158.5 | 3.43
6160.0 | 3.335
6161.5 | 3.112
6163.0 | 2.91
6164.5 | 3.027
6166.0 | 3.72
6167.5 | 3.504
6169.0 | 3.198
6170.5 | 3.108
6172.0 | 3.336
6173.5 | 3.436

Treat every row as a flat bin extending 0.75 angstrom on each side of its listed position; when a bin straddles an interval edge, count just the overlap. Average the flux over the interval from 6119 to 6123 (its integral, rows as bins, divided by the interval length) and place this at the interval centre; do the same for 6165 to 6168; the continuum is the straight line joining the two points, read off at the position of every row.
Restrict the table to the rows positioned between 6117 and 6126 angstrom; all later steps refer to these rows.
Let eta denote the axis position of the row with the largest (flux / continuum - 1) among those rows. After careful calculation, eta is 6118.0 angstrom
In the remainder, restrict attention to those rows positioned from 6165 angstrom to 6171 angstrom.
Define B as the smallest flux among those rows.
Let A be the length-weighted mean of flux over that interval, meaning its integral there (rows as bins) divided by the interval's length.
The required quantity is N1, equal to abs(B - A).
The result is 0.27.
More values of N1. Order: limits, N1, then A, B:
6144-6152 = 0.25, 3.46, 3.206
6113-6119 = 0.28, 3.62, 3.337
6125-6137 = 0.12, 3.40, 3.278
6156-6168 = 0.37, 3.28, 2.91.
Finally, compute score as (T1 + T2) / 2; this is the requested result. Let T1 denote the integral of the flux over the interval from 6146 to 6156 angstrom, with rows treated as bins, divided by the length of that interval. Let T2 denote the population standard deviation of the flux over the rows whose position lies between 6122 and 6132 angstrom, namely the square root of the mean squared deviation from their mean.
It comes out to 1.76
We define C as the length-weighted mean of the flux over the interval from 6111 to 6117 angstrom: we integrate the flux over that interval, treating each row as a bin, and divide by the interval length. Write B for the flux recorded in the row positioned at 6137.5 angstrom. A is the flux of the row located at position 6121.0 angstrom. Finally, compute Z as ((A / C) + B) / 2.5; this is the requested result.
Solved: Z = 1.65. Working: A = 3.356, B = 3.173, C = 3.48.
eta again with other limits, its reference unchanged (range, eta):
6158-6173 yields 6166.0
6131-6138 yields 6134.5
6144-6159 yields 6145.0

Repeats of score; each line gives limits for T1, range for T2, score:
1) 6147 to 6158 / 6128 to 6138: 1.77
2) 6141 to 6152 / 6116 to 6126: 1.78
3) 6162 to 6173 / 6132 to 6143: 1.70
